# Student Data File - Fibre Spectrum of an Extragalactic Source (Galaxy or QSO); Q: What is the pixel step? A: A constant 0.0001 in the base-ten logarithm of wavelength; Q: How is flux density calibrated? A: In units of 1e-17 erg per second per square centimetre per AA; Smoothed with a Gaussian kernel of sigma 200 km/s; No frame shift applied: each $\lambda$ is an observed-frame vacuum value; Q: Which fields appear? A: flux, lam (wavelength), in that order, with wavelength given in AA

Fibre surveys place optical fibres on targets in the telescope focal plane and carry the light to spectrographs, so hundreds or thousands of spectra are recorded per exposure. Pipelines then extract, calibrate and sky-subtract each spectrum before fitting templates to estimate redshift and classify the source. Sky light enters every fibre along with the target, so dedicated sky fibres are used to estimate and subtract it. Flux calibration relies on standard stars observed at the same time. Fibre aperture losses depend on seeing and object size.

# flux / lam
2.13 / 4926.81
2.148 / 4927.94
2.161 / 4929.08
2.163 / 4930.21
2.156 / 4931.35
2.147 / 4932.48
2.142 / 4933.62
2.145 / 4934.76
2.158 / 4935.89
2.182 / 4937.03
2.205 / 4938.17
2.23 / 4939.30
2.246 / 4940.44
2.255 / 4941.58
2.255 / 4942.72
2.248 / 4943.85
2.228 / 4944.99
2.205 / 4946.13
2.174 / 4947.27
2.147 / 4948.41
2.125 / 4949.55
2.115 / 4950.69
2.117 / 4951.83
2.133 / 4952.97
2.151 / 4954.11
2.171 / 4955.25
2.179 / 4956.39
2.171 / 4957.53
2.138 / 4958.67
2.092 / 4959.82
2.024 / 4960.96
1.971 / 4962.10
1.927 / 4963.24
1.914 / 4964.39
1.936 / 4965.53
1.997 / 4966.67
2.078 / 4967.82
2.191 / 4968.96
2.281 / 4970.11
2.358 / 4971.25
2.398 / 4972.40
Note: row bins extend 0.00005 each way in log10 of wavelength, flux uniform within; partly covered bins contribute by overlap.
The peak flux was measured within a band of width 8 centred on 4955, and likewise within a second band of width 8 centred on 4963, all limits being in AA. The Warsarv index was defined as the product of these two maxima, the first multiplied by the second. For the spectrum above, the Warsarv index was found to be 4.6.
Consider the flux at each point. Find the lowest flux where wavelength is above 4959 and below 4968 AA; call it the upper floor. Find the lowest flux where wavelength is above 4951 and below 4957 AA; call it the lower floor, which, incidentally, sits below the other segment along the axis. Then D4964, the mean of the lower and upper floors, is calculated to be 2.02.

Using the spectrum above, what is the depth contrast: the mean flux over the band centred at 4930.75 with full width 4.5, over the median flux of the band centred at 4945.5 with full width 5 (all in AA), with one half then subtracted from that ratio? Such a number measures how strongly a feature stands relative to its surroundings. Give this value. 0.47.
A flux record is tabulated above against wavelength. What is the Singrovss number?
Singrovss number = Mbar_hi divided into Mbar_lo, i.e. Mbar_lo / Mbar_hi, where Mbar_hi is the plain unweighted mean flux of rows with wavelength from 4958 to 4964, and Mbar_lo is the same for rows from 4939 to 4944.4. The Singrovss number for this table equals 1.11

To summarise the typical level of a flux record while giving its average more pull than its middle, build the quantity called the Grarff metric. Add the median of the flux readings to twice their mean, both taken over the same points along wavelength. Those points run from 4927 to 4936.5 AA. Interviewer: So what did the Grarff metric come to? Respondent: 6.46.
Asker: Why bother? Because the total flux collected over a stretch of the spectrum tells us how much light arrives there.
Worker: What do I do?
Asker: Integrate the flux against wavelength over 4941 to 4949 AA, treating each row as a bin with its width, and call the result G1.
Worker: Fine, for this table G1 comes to 18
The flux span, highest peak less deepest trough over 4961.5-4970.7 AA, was 0.367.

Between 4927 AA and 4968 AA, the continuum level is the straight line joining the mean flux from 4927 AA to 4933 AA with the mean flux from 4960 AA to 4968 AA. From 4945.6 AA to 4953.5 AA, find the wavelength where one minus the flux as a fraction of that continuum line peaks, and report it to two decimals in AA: 4950.69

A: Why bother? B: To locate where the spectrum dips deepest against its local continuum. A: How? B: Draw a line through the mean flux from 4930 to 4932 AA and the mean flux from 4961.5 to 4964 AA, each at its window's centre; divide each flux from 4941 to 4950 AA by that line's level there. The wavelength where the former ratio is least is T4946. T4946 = 4949.55 AA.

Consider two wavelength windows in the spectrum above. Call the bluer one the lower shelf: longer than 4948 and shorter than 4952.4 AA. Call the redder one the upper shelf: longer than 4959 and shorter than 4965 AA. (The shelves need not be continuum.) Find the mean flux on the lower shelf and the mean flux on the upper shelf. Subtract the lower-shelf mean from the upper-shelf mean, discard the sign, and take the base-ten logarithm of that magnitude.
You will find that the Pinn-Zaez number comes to -0.9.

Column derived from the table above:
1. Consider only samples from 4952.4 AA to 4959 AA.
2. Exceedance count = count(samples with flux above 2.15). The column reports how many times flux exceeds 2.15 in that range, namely 4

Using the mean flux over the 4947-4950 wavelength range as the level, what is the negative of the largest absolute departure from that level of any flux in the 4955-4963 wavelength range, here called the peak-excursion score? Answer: -0.18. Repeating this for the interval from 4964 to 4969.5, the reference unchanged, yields -0.23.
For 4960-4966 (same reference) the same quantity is -0.23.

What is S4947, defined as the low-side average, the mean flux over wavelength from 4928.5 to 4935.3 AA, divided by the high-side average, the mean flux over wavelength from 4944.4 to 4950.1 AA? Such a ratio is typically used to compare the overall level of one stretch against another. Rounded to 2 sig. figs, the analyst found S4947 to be 0.99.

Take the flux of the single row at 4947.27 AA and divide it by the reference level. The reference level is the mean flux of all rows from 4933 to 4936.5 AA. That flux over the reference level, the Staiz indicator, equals 1.01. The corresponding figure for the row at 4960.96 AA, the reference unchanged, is 0.94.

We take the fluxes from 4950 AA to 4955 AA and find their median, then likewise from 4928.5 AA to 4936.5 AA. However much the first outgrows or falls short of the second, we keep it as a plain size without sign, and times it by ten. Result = 0.3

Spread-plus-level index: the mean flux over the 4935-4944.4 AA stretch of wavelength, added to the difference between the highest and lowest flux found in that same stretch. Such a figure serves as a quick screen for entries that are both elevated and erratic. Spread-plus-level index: 2.32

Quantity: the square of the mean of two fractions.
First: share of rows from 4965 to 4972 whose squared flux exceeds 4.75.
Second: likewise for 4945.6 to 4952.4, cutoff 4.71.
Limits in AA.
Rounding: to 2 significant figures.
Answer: 0.17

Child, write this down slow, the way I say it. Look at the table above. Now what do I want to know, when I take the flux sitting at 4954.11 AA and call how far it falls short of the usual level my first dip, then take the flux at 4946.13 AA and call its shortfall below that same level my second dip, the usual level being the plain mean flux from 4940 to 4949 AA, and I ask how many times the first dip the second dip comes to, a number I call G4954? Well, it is 0.2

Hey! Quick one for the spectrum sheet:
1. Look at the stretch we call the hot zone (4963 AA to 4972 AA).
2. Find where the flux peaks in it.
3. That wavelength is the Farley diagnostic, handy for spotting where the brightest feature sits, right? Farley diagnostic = 4971.25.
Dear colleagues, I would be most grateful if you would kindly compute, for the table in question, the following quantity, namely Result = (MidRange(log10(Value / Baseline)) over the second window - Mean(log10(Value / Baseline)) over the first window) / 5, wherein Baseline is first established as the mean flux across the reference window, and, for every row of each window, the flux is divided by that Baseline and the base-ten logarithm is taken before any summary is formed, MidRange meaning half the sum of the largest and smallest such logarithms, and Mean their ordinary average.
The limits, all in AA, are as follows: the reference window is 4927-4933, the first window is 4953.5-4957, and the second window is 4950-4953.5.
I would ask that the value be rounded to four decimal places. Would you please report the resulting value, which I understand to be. -0.0017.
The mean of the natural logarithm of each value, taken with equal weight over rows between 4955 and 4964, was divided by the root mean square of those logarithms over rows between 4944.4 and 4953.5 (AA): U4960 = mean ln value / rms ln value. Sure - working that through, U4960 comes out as 0.95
